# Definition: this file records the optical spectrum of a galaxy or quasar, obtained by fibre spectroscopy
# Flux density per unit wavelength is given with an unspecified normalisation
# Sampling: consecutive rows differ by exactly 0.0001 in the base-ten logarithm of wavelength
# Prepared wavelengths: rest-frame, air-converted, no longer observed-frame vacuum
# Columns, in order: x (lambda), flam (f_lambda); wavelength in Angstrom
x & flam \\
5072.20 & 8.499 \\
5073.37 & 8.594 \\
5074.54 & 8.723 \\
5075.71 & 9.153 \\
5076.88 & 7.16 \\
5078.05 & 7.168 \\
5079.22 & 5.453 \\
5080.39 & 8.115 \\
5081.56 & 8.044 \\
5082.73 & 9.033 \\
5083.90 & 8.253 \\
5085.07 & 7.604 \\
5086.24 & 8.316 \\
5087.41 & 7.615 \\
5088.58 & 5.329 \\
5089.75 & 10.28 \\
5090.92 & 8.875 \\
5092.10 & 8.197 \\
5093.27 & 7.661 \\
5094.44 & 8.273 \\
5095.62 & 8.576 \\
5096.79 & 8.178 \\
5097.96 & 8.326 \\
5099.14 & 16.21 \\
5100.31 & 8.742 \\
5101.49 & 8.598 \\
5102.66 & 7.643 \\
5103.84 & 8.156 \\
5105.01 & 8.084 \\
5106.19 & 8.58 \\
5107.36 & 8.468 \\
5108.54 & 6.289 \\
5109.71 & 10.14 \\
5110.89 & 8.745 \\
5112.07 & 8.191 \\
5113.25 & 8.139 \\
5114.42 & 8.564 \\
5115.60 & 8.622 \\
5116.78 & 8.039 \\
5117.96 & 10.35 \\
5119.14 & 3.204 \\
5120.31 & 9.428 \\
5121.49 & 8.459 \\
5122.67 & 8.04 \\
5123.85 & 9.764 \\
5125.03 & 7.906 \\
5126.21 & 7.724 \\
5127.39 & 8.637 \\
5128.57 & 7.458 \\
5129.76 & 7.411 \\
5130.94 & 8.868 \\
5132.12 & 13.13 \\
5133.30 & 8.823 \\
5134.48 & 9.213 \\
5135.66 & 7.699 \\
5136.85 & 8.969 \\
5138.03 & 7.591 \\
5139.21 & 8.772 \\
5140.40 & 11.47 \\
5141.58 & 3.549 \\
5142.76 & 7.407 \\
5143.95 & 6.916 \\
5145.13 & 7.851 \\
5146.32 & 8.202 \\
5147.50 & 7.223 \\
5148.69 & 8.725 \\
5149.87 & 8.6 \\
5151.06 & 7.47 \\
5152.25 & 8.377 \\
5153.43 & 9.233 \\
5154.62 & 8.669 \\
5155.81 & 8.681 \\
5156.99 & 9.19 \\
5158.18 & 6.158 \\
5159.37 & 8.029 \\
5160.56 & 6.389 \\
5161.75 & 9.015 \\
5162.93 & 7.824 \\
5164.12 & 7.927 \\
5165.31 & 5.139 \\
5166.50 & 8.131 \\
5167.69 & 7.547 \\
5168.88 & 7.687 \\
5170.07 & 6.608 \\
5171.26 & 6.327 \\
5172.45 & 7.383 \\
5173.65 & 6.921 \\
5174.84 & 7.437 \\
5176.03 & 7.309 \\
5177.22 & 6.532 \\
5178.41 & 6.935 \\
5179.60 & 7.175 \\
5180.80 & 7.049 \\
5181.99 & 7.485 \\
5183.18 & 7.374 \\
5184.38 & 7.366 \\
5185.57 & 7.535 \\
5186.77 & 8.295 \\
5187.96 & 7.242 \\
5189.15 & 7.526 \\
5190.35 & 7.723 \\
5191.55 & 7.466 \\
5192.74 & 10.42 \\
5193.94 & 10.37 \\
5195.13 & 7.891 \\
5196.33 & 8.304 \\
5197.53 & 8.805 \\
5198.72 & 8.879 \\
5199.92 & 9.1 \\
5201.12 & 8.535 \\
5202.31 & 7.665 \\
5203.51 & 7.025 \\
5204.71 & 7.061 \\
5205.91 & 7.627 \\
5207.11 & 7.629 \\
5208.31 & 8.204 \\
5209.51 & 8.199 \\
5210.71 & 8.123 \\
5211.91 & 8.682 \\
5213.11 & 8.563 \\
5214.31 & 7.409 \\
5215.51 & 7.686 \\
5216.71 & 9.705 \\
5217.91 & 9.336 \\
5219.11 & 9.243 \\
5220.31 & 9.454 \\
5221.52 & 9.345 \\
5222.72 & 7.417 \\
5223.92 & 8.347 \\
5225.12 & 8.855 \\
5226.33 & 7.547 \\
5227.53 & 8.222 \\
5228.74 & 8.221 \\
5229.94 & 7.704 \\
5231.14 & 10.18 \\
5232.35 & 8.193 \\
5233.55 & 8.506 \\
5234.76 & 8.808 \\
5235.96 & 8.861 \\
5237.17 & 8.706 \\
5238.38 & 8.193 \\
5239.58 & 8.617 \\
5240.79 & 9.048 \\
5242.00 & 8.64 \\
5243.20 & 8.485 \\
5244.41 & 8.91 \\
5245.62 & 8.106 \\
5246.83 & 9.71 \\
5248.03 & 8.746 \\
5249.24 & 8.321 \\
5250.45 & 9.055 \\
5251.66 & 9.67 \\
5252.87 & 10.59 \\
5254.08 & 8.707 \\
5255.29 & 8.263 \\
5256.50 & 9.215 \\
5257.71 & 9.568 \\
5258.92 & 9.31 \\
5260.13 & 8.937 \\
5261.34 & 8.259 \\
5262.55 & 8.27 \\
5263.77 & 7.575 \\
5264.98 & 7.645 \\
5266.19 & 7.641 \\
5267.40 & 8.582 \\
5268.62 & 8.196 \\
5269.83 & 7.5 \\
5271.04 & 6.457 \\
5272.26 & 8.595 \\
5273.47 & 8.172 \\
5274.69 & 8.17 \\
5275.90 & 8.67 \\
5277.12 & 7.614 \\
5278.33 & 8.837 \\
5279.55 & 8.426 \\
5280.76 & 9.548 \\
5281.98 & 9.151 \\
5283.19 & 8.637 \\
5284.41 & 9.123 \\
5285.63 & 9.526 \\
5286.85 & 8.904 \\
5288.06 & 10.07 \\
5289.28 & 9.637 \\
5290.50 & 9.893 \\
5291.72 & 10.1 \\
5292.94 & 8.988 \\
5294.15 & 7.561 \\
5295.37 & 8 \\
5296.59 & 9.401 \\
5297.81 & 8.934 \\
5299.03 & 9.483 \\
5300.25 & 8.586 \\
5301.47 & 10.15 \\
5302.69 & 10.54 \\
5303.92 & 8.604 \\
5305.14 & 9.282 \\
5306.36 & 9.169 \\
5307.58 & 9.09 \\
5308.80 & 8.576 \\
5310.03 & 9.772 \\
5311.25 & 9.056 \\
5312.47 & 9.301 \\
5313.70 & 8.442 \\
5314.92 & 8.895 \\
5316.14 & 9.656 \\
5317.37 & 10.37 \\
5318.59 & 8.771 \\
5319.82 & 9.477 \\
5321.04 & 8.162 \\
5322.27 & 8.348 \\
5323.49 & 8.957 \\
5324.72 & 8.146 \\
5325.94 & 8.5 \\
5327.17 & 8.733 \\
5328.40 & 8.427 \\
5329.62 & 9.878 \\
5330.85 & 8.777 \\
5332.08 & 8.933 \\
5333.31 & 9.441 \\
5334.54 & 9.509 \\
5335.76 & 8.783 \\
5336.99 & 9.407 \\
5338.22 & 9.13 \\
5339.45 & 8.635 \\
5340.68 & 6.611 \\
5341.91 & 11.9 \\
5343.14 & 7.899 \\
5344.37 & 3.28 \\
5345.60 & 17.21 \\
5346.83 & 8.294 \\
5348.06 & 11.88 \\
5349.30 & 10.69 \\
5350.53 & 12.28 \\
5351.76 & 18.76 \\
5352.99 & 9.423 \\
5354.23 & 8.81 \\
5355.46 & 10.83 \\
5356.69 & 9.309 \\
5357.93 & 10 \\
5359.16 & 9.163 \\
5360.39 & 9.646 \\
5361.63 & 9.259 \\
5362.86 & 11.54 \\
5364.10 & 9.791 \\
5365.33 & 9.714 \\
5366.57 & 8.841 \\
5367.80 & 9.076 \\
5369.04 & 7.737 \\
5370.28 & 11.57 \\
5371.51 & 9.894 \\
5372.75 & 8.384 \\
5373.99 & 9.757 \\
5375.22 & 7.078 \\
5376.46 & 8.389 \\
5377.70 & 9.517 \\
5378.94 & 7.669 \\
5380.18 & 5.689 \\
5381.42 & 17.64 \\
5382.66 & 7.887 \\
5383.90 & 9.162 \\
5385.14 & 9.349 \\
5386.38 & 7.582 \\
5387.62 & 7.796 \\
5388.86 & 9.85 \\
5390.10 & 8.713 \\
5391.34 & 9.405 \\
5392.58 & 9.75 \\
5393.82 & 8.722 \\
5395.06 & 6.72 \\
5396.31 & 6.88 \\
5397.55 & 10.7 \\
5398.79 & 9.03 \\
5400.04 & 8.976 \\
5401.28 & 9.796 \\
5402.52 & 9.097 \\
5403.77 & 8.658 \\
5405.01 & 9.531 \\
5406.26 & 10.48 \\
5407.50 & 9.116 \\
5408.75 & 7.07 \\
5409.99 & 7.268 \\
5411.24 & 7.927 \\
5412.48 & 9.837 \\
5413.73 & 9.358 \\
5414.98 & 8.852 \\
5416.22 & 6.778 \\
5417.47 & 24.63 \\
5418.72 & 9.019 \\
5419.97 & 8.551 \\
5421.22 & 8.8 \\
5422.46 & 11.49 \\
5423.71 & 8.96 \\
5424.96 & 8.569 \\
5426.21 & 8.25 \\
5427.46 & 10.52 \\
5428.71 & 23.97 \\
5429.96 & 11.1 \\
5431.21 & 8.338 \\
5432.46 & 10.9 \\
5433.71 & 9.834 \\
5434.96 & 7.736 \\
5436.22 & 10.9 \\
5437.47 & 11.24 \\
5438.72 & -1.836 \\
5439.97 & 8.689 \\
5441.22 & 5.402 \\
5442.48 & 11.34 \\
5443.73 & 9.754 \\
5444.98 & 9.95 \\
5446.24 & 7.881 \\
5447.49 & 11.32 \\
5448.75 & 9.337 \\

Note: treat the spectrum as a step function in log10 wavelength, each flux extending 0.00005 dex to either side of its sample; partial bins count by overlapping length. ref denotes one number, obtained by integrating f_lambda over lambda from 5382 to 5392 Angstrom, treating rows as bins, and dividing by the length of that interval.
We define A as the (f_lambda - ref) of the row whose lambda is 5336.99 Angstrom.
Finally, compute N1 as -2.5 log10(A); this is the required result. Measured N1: 0.5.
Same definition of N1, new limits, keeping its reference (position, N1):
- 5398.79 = 1.4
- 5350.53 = -1.4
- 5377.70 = 0.3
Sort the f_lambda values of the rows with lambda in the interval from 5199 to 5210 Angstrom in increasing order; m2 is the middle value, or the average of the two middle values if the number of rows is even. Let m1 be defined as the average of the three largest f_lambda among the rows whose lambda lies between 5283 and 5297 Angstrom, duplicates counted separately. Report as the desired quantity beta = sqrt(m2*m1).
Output 8.8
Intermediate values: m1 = 10.0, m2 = 7.7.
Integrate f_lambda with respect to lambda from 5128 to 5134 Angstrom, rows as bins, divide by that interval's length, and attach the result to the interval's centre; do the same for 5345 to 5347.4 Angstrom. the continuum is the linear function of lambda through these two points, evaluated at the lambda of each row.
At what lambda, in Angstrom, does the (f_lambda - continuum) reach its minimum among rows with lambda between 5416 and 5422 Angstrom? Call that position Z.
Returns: 5416.22 Angstrom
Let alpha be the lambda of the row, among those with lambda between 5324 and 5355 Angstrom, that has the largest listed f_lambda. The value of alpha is 5351.76 Angstrom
